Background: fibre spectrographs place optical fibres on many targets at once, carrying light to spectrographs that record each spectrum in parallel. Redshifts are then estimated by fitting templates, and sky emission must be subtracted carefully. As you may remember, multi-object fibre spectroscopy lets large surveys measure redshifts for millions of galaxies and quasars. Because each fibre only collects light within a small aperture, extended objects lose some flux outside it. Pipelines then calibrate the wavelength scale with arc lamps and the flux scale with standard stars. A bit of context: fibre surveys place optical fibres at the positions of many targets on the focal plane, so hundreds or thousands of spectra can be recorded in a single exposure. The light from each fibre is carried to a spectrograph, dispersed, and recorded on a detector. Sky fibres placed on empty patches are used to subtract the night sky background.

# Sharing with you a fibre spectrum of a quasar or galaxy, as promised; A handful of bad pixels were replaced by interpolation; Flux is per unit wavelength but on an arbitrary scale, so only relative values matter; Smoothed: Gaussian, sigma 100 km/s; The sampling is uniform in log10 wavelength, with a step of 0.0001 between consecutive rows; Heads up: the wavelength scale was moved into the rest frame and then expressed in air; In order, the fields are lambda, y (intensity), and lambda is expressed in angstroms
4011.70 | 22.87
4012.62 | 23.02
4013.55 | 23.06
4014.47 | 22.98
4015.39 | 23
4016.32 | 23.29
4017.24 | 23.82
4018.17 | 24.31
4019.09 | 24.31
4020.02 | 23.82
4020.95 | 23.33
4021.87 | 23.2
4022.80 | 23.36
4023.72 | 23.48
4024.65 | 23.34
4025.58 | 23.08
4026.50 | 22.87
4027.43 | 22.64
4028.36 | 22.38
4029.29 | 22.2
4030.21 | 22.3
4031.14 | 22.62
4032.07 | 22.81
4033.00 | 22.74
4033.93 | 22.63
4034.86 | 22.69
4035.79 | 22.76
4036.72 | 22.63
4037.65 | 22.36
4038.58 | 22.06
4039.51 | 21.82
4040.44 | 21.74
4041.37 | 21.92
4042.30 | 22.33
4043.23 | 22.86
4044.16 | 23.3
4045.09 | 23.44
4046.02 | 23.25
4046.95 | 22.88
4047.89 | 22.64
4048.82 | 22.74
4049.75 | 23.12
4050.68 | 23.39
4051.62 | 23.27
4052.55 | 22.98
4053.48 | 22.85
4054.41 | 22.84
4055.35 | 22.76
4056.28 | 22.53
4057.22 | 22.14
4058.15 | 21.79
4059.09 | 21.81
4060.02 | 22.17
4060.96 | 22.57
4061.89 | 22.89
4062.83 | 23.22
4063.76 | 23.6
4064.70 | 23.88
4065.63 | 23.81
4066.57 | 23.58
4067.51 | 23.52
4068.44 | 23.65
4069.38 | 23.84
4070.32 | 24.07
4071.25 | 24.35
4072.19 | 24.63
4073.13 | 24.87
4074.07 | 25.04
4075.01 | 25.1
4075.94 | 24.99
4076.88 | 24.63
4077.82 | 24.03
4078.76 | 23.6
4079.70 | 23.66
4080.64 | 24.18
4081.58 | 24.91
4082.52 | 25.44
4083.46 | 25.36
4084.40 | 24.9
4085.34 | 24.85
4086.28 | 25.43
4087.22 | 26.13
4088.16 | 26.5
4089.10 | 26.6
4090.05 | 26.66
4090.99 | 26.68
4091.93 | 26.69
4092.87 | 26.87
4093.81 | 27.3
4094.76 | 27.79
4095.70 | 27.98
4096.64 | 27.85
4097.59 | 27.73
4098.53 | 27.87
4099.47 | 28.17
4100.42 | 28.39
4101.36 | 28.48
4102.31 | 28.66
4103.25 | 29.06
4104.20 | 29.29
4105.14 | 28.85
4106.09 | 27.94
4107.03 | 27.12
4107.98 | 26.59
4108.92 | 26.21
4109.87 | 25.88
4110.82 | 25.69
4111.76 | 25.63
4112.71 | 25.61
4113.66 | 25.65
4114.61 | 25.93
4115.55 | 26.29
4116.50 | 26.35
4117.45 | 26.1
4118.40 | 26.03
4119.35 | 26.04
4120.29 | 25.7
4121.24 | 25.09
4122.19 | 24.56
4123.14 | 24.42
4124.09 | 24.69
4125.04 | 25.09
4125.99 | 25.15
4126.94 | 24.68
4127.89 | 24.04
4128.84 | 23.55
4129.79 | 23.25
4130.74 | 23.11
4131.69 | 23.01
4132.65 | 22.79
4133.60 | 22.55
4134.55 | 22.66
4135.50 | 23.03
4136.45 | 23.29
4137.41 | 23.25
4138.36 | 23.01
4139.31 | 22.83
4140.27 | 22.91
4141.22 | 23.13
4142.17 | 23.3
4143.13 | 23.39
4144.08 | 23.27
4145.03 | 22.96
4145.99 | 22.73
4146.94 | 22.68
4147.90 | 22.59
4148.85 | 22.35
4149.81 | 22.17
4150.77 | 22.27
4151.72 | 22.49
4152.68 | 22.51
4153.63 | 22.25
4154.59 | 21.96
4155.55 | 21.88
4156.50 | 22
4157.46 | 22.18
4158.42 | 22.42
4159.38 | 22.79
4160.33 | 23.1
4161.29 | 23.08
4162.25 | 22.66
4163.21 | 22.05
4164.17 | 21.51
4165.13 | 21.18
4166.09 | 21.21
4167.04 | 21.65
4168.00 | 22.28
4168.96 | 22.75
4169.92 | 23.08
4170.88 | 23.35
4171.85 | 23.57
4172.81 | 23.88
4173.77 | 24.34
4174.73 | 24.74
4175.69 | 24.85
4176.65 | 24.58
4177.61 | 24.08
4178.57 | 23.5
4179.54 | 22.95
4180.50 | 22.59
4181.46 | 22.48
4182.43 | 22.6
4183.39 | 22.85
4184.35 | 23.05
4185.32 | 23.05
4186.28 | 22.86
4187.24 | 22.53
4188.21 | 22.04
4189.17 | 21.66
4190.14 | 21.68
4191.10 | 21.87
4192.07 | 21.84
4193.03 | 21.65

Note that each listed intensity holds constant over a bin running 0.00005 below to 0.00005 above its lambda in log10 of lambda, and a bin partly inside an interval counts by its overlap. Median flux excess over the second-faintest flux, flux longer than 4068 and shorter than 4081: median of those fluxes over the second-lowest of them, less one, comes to 0.026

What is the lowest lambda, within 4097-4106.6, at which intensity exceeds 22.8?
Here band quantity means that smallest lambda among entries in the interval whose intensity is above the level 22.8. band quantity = 4097.59 angstroms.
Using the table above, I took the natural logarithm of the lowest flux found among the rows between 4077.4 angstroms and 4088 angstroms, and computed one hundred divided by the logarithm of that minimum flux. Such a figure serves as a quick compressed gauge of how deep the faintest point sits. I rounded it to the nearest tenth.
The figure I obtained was 31.6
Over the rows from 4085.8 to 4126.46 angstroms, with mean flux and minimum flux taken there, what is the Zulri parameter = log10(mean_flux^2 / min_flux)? 1.46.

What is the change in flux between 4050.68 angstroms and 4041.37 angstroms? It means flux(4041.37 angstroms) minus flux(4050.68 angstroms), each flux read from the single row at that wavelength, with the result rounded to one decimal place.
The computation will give -1.5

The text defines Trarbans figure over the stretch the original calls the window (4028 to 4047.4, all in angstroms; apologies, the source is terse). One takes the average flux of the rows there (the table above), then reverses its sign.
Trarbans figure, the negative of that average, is -22.6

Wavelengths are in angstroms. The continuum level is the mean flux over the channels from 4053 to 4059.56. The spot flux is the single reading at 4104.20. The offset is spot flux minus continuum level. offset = 6.9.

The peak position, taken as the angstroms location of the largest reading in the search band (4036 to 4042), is 4036.72 angstroms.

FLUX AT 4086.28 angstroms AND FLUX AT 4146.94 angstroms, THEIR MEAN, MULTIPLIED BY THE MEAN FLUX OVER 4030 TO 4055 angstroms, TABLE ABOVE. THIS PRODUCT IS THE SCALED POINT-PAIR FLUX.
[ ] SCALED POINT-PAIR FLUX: 546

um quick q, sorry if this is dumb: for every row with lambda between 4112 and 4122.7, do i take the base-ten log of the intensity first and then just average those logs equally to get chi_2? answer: 1.41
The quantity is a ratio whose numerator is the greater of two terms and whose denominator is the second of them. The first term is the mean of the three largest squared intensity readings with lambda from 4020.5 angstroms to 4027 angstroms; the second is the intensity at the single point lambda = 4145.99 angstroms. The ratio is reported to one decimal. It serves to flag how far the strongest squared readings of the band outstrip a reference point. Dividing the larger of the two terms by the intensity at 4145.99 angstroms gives 24.1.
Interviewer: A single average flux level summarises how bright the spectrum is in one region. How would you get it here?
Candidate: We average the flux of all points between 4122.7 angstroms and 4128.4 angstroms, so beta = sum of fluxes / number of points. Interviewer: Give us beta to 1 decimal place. 24.7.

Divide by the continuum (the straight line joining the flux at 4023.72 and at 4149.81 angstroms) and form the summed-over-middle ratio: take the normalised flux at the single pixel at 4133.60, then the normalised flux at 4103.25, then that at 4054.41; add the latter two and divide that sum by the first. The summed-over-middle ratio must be 2.25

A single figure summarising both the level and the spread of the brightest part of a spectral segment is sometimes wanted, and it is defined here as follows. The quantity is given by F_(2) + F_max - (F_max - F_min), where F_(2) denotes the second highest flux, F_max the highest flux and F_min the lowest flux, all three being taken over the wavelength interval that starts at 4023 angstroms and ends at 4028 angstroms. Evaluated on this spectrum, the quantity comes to 46.0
